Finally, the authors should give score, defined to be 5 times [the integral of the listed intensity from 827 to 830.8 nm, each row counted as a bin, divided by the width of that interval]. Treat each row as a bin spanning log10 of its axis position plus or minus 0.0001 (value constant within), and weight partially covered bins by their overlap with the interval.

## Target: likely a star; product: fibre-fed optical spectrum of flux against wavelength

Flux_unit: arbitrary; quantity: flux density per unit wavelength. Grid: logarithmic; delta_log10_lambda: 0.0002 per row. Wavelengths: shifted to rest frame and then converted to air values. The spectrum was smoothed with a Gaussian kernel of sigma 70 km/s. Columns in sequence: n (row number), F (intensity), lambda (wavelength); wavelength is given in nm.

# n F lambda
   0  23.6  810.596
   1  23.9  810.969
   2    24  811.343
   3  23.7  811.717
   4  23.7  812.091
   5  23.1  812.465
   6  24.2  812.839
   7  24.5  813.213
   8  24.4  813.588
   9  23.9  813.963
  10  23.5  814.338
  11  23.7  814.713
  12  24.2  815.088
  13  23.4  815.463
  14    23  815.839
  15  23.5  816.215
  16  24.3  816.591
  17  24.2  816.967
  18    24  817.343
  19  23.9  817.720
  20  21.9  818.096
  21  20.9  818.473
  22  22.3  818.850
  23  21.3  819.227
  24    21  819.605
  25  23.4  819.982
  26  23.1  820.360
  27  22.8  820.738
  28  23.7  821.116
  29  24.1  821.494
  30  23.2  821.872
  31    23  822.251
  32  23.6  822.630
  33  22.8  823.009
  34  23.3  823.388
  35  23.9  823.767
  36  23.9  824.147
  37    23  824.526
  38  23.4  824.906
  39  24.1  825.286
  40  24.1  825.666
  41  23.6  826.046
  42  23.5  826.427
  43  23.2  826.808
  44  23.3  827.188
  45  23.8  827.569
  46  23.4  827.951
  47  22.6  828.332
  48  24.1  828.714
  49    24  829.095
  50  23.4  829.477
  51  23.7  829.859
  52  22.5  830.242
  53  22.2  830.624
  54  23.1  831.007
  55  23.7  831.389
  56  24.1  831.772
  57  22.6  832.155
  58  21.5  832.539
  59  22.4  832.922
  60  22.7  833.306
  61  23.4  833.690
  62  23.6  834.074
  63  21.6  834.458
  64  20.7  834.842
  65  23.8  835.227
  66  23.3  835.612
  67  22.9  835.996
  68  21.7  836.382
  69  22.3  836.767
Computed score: 117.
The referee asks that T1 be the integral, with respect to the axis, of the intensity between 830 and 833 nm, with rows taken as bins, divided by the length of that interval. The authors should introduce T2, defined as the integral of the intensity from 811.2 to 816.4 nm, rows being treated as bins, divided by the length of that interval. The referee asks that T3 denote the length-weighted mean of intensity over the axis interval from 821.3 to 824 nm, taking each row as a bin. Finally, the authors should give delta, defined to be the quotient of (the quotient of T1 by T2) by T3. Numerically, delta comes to 0.0409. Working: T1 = 22.8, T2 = 23.8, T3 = 23.42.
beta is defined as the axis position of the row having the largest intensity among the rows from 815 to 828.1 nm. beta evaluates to 816.591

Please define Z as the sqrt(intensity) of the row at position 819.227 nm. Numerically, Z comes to 4.62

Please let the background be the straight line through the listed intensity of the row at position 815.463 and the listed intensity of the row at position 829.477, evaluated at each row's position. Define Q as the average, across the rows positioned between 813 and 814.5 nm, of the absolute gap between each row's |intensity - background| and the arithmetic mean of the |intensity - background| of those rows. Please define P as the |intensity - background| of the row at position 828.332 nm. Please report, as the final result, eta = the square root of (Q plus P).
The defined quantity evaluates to 1.1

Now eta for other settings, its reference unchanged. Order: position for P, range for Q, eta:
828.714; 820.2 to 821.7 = 0.9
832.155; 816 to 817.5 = 1.0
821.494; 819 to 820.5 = 1.3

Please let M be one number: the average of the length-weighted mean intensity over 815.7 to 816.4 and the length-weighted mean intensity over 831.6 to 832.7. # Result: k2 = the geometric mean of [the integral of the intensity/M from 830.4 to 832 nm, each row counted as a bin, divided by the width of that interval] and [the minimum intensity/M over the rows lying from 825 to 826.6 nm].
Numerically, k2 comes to 1.02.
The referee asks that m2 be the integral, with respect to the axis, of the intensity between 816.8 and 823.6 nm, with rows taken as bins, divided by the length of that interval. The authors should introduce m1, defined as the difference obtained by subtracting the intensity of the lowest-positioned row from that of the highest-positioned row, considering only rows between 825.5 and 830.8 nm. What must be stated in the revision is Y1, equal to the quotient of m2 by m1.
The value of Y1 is -12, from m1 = -1.9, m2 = 22.9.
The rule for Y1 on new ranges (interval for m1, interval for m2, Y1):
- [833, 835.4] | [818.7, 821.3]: 20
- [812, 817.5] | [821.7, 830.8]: 78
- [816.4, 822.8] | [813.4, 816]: -34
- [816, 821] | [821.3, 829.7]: -34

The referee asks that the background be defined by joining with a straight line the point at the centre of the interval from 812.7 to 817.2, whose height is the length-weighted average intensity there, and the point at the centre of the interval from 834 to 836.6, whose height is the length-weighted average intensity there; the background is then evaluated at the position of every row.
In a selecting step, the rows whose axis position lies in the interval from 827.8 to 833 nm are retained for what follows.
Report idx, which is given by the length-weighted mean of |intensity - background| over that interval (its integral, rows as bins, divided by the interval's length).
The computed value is 0.69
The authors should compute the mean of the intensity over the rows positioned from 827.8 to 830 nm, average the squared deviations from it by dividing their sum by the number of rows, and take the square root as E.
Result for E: 0.5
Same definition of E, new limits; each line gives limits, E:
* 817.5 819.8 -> 1.0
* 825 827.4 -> 0.4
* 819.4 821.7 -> 1.0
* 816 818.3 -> 0.8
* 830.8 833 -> 0.9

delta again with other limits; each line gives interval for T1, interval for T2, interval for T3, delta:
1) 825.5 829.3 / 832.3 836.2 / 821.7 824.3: 0.0446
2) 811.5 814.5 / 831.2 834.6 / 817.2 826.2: 0.0452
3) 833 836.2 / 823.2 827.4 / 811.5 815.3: 0.0404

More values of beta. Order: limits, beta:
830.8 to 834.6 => 831.772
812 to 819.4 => 813.213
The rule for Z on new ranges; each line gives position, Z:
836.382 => 4.66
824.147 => 4.89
